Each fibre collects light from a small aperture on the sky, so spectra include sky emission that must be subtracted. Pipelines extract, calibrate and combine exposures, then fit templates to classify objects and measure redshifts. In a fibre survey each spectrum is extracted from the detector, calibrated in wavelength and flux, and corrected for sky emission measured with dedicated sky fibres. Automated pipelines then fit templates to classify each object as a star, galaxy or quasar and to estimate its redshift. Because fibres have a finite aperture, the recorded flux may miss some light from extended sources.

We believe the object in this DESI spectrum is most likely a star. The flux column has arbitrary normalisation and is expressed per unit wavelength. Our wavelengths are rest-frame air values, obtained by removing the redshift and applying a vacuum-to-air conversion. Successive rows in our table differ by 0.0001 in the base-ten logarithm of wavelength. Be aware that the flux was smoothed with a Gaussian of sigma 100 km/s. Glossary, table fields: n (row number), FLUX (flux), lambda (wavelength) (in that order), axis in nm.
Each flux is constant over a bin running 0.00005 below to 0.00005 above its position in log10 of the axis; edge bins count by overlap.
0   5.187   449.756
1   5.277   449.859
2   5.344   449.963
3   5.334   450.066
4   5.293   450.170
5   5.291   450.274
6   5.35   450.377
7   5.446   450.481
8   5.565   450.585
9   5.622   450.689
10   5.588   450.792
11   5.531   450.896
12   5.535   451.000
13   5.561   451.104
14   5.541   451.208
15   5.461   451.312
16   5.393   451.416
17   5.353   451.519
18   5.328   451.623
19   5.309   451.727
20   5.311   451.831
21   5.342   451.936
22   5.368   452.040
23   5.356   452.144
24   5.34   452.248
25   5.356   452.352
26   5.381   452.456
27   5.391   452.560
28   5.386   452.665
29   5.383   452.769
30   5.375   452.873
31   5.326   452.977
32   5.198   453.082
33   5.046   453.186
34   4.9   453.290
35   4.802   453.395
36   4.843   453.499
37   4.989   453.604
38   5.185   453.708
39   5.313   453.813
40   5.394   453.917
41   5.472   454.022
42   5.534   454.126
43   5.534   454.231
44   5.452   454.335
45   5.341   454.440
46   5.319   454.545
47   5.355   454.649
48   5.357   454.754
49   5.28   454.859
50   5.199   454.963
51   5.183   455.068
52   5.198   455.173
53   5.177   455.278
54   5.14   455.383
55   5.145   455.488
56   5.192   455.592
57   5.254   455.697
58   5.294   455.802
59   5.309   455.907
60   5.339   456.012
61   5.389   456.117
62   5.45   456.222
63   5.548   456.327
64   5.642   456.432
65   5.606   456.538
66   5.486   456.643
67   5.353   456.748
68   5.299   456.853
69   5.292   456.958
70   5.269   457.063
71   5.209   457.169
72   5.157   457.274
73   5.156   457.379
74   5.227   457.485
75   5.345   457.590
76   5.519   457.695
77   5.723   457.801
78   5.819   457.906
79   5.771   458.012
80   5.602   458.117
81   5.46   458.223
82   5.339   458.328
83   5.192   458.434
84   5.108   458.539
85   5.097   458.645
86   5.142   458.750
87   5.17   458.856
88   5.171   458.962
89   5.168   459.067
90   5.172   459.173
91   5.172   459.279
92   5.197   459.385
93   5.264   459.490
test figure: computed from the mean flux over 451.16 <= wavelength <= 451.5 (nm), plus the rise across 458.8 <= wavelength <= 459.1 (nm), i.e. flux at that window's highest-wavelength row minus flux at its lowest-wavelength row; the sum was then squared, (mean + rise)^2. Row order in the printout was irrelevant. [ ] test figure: 30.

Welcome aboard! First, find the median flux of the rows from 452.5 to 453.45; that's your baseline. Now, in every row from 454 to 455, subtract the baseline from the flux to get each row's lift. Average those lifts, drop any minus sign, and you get 0.058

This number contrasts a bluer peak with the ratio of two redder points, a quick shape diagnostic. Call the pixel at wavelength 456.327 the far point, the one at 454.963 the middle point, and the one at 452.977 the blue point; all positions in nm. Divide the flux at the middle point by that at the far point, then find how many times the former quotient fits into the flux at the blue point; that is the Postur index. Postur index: 5.7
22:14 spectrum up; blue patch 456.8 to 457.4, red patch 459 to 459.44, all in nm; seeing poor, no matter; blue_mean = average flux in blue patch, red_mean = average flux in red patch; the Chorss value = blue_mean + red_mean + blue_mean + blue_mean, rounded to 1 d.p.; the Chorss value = 20.9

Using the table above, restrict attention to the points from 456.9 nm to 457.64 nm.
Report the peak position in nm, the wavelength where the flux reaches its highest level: 457.590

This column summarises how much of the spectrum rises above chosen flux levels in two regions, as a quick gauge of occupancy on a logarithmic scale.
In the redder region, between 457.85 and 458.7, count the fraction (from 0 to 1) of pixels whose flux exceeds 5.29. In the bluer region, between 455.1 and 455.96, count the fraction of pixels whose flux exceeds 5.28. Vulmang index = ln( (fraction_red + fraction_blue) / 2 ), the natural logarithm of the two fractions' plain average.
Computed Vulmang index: -0.83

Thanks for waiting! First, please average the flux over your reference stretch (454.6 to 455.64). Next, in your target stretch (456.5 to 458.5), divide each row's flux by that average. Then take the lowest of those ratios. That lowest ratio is 0.99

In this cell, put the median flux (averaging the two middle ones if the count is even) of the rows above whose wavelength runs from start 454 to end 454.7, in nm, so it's 5.45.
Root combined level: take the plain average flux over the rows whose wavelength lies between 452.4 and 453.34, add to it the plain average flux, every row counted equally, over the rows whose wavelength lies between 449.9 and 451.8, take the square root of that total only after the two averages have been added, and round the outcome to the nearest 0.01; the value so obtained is 3.27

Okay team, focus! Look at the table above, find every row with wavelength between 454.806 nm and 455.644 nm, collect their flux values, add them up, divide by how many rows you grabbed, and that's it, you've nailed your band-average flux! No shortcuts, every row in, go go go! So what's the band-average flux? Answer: 5.19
